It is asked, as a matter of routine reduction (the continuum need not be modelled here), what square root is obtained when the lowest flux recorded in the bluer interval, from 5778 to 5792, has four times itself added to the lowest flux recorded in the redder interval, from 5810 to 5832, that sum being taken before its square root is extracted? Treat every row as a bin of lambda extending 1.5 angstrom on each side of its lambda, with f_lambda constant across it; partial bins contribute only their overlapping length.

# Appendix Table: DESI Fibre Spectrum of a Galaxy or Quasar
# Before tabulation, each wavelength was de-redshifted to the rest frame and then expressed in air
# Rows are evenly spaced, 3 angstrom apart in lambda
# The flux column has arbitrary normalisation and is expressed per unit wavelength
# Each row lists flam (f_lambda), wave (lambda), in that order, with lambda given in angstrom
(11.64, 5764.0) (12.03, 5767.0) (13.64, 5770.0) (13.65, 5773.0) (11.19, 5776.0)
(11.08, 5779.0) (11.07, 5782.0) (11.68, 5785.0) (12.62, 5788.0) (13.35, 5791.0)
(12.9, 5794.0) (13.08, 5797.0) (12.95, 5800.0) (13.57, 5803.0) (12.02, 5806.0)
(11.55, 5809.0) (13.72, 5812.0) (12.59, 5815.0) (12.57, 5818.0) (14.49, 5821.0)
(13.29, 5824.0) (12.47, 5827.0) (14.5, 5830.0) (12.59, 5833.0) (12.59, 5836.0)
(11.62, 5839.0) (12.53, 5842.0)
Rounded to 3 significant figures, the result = 7.53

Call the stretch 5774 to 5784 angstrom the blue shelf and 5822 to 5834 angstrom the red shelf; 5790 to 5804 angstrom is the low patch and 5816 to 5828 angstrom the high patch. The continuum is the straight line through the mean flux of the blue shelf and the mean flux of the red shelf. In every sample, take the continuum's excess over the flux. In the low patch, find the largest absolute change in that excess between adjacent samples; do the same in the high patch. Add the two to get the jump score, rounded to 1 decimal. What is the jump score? 2.4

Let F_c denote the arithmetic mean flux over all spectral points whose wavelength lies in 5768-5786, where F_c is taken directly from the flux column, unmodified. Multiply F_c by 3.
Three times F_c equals 36.2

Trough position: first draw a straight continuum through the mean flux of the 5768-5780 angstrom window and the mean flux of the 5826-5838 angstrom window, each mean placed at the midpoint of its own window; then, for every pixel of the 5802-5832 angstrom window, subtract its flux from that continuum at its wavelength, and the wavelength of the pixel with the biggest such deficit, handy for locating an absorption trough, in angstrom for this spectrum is 5809.0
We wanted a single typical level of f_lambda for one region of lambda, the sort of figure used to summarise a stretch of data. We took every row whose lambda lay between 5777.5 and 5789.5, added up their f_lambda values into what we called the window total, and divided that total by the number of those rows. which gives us 11.6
